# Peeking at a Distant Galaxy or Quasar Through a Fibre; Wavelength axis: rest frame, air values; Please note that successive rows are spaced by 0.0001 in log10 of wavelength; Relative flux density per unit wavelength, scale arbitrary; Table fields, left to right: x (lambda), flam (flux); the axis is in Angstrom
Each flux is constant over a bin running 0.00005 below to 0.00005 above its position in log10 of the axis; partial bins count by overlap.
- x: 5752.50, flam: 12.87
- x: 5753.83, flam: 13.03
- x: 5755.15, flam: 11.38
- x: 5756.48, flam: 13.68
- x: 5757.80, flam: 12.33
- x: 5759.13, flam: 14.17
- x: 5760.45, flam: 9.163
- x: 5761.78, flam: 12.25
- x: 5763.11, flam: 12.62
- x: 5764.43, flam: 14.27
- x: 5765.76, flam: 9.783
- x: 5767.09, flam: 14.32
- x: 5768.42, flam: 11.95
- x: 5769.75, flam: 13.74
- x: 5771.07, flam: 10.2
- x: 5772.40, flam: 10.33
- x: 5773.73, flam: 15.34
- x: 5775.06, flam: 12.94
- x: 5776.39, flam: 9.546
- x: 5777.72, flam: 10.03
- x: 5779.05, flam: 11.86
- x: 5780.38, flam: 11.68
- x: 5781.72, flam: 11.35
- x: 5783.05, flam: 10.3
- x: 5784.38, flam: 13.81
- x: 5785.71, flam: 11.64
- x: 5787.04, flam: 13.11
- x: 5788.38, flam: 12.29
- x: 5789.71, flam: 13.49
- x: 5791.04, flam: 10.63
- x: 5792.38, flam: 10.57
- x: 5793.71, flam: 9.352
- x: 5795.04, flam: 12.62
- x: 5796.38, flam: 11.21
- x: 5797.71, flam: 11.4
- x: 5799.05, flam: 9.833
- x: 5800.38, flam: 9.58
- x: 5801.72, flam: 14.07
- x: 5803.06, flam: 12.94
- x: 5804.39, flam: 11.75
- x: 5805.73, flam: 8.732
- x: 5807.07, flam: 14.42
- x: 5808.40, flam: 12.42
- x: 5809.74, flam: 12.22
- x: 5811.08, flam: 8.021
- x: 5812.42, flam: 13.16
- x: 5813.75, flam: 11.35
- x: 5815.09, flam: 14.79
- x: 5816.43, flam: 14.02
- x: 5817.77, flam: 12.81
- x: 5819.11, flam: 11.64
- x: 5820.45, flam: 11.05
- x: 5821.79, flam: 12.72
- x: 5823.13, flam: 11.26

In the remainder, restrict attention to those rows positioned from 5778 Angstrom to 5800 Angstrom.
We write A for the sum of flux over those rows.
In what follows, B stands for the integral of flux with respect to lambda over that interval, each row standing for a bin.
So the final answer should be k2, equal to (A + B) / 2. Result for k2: 219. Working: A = 185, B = 253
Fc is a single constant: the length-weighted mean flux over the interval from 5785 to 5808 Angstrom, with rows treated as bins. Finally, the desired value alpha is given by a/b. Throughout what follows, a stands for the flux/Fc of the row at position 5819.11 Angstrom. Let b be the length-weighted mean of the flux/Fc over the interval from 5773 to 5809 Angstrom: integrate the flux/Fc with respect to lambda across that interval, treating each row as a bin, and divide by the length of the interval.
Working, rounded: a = 1.00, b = 1.008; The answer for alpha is 0.99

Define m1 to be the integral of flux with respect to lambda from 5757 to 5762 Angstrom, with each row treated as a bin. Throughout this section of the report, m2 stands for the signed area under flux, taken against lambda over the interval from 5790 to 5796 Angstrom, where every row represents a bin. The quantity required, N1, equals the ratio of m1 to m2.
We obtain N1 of 0.91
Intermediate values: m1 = 60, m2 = 66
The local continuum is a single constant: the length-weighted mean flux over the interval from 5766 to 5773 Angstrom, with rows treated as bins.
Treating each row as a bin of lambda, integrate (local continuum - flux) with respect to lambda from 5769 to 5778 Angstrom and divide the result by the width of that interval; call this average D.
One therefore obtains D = 0.2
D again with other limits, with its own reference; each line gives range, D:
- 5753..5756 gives -0.3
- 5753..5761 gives -0.4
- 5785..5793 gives 0.0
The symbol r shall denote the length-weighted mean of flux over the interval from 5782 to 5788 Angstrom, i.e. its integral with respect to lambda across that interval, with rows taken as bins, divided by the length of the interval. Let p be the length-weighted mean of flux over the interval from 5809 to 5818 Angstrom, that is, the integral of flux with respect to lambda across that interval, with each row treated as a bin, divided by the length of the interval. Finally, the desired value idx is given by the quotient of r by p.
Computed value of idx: 0.99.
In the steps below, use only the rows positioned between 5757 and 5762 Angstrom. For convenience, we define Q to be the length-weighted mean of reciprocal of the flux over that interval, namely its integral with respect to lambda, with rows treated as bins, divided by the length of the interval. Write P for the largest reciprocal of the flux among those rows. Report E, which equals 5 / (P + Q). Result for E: 25.7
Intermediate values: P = 0.109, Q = 0.0857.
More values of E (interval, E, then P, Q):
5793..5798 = 25.2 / 0.107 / 0.0912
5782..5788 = 27.7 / 0.097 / 0.0832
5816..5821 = 29.0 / 0.090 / 0.0817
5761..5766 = 27.1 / 0.102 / 0.0822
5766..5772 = 27.6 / 0.098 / 0.0833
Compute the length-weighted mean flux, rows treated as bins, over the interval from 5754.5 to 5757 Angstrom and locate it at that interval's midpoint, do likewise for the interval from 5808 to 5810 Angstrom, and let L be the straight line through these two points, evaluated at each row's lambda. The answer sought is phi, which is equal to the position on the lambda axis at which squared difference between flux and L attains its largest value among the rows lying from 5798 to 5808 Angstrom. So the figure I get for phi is 5805.73 Angstrom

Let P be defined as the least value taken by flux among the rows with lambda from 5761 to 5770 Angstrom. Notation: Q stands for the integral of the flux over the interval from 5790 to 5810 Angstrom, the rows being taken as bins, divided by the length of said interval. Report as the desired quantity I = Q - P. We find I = 1.7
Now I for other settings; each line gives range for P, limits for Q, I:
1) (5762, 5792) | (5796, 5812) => 1.9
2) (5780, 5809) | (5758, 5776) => 3.6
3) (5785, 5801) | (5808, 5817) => 2.9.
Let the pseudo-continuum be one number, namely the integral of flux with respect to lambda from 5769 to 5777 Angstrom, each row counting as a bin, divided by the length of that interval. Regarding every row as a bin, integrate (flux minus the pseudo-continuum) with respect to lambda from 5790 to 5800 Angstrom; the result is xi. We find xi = -12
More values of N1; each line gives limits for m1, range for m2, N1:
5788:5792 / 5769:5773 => 1.05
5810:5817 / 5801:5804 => 2.15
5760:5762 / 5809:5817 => 0.21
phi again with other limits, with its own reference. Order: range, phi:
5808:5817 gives 5811.08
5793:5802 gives 5793.71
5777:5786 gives 5777.72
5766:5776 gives 5773.73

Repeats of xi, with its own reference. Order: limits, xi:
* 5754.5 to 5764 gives 2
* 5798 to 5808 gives -4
